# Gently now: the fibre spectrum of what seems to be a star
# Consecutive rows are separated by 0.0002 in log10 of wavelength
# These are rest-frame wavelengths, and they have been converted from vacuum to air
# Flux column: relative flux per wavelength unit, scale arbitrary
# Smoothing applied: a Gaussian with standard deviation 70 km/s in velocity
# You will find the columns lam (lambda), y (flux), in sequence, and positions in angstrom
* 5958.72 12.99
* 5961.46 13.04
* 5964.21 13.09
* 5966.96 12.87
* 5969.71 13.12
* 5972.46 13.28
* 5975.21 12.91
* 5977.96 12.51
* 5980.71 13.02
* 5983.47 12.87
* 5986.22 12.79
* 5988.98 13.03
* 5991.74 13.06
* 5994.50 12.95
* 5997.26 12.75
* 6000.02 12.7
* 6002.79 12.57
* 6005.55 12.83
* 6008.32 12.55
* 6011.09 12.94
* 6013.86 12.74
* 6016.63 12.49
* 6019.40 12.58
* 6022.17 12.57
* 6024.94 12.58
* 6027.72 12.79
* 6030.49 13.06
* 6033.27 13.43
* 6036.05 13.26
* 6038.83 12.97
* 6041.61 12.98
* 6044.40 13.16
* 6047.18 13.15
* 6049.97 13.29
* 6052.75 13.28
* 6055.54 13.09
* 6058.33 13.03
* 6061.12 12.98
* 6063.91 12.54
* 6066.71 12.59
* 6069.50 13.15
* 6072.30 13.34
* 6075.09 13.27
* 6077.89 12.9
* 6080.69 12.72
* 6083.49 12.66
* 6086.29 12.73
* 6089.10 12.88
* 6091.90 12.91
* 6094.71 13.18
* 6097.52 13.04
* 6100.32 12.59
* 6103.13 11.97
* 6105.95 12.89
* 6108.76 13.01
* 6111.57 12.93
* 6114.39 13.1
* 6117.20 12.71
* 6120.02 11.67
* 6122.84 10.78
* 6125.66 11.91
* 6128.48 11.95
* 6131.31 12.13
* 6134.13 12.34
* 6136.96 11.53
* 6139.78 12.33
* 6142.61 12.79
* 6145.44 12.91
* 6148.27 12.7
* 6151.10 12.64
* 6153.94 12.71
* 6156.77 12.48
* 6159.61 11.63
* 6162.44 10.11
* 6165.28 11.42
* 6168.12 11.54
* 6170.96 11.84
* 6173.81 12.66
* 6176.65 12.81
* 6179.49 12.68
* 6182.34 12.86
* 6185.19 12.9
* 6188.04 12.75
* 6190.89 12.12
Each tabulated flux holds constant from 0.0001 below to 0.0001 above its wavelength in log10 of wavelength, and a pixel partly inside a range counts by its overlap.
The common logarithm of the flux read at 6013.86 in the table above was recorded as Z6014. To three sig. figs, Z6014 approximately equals 1.11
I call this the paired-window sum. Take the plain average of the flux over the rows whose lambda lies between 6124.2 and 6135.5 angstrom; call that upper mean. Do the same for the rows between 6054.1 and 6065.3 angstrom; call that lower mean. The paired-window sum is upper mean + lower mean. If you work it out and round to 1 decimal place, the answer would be 25.0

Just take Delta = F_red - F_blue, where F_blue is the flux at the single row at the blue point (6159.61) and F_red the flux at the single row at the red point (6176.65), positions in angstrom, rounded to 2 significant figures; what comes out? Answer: 1.2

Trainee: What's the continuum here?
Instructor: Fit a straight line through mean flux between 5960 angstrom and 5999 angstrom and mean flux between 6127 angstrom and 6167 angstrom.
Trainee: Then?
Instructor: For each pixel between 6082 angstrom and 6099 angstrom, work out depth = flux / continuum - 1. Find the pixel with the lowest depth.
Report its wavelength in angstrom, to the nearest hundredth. 6083.49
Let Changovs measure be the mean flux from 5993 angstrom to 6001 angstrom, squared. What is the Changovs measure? 164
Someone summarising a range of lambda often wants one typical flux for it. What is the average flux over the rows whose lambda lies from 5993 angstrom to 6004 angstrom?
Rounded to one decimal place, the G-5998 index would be 12.7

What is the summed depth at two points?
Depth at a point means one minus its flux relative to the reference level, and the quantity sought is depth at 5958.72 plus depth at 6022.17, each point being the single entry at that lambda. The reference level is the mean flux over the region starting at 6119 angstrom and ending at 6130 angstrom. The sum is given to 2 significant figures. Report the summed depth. -0.21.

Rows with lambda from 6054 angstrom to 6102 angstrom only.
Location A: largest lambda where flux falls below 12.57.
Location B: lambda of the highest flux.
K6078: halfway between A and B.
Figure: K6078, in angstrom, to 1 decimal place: 6068.1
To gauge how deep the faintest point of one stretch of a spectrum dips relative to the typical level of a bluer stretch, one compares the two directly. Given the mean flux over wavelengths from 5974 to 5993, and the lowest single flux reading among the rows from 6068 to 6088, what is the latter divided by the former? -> 0.98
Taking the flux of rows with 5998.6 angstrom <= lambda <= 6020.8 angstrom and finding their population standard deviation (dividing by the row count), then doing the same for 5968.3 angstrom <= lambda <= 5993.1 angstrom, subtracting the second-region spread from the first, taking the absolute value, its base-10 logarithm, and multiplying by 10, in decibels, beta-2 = -12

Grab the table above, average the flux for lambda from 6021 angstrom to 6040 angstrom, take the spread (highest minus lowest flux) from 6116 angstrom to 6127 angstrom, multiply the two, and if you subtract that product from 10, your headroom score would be -15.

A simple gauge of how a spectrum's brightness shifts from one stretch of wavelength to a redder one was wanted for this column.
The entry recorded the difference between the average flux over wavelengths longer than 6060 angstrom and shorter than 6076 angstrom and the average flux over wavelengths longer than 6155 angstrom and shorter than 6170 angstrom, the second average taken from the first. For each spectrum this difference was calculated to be 1.5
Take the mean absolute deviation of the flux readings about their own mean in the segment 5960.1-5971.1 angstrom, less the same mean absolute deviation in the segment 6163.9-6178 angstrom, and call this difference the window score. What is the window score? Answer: -0.46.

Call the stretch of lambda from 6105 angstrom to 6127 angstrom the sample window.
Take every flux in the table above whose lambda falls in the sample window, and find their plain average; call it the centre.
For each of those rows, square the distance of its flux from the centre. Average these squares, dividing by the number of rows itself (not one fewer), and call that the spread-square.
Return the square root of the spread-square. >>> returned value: 0.78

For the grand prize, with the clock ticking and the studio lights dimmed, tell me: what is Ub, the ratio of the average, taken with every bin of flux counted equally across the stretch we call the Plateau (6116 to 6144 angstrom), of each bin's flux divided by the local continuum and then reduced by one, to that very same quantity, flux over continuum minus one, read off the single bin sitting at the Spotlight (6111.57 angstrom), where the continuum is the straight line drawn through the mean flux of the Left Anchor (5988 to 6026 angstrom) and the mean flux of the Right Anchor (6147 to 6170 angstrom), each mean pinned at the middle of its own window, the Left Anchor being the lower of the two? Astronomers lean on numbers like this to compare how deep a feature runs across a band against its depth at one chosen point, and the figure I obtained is -0.1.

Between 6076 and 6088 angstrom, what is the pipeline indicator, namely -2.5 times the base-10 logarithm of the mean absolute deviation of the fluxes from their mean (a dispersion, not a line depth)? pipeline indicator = 2.8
